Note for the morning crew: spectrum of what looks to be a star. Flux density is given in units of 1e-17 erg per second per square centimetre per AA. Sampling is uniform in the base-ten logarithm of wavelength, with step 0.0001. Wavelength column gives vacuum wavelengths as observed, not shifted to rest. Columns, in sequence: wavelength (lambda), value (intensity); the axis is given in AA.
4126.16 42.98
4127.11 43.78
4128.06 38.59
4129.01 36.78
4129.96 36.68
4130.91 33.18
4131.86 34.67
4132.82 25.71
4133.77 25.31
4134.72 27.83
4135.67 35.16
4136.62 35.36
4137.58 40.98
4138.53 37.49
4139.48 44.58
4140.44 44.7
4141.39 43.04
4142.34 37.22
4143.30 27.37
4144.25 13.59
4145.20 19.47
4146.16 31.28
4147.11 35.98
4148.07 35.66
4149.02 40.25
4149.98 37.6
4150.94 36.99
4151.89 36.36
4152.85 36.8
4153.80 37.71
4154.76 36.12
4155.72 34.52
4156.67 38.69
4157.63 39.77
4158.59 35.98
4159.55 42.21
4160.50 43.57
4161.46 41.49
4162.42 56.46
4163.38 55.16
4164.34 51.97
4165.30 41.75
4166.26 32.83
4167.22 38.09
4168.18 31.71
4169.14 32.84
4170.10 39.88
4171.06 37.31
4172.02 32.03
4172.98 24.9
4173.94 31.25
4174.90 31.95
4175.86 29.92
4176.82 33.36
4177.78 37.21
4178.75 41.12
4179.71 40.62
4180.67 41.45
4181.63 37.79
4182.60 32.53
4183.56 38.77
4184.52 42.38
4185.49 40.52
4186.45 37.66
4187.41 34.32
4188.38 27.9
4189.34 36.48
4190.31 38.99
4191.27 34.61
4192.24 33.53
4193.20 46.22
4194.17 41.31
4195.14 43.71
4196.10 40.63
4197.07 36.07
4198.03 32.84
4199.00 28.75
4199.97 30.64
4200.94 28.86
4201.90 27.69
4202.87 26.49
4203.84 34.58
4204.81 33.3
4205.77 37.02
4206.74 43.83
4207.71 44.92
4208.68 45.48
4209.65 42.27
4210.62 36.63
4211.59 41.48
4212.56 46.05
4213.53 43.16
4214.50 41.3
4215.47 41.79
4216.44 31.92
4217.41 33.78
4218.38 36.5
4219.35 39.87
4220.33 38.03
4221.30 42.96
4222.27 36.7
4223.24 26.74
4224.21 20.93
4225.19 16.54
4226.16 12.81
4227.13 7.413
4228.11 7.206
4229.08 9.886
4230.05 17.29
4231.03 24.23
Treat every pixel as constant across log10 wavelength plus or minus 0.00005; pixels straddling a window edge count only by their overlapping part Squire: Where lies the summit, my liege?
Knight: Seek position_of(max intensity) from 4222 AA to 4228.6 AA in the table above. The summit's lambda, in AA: 4222.27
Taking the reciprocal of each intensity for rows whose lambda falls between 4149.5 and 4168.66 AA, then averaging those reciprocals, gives 0.0254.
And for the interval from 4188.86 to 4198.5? 0.0263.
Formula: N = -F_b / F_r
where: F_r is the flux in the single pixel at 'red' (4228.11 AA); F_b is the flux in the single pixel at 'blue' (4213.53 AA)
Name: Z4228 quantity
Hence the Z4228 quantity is -6.0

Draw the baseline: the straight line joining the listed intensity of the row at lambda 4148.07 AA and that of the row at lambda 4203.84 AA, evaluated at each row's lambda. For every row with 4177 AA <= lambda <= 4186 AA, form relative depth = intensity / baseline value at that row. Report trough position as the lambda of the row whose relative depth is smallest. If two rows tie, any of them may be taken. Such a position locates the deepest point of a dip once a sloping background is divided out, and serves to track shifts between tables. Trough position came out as 4182.60 AA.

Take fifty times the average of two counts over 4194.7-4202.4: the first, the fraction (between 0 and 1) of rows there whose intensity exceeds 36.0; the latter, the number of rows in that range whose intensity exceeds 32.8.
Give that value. 109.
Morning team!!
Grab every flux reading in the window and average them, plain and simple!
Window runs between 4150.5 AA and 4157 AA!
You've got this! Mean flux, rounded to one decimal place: 36.7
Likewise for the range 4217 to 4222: 38.2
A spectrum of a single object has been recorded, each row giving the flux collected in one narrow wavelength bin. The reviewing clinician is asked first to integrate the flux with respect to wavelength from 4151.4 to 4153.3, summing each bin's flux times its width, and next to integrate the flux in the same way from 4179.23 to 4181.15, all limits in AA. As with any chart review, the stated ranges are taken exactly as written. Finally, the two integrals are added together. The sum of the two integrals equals 149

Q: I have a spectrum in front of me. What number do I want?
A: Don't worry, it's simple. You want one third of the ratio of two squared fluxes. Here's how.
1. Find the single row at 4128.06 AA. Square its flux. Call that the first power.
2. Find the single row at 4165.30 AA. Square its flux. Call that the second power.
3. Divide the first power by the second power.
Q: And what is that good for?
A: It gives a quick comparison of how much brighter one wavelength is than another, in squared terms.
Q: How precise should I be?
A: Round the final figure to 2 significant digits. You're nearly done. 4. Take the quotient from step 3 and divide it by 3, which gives 0.28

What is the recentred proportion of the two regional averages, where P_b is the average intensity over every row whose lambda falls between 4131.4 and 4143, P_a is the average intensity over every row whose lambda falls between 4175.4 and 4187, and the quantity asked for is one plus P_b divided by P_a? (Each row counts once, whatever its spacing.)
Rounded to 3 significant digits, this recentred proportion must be 1.95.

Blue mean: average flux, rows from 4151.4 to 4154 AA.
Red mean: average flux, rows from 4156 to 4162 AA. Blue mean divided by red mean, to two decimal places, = 0.92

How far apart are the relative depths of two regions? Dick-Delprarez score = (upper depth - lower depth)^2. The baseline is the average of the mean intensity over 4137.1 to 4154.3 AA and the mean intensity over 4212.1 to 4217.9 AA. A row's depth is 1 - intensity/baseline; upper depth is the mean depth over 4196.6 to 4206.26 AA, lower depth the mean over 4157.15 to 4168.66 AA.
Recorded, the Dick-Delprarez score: 0.085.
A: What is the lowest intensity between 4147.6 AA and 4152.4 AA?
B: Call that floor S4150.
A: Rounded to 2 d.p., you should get 35.66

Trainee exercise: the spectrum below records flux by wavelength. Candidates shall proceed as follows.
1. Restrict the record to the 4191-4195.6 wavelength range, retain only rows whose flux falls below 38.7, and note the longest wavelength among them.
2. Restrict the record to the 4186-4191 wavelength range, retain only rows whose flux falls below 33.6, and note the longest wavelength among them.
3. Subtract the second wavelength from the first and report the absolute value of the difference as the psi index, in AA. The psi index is 3.9 AA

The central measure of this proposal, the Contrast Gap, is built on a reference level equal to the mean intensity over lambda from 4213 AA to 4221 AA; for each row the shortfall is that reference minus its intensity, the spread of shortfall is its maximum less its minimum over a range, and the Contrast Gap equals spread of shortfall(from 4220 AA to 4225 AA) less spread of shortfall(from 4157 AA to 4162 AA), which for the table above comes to 14.4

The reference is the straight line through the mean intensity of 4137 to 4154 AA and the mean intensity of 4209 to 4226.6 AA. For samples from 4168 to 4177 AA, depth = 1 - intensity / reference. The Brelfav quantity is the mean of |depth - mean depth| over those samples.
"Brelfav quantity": 0.076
